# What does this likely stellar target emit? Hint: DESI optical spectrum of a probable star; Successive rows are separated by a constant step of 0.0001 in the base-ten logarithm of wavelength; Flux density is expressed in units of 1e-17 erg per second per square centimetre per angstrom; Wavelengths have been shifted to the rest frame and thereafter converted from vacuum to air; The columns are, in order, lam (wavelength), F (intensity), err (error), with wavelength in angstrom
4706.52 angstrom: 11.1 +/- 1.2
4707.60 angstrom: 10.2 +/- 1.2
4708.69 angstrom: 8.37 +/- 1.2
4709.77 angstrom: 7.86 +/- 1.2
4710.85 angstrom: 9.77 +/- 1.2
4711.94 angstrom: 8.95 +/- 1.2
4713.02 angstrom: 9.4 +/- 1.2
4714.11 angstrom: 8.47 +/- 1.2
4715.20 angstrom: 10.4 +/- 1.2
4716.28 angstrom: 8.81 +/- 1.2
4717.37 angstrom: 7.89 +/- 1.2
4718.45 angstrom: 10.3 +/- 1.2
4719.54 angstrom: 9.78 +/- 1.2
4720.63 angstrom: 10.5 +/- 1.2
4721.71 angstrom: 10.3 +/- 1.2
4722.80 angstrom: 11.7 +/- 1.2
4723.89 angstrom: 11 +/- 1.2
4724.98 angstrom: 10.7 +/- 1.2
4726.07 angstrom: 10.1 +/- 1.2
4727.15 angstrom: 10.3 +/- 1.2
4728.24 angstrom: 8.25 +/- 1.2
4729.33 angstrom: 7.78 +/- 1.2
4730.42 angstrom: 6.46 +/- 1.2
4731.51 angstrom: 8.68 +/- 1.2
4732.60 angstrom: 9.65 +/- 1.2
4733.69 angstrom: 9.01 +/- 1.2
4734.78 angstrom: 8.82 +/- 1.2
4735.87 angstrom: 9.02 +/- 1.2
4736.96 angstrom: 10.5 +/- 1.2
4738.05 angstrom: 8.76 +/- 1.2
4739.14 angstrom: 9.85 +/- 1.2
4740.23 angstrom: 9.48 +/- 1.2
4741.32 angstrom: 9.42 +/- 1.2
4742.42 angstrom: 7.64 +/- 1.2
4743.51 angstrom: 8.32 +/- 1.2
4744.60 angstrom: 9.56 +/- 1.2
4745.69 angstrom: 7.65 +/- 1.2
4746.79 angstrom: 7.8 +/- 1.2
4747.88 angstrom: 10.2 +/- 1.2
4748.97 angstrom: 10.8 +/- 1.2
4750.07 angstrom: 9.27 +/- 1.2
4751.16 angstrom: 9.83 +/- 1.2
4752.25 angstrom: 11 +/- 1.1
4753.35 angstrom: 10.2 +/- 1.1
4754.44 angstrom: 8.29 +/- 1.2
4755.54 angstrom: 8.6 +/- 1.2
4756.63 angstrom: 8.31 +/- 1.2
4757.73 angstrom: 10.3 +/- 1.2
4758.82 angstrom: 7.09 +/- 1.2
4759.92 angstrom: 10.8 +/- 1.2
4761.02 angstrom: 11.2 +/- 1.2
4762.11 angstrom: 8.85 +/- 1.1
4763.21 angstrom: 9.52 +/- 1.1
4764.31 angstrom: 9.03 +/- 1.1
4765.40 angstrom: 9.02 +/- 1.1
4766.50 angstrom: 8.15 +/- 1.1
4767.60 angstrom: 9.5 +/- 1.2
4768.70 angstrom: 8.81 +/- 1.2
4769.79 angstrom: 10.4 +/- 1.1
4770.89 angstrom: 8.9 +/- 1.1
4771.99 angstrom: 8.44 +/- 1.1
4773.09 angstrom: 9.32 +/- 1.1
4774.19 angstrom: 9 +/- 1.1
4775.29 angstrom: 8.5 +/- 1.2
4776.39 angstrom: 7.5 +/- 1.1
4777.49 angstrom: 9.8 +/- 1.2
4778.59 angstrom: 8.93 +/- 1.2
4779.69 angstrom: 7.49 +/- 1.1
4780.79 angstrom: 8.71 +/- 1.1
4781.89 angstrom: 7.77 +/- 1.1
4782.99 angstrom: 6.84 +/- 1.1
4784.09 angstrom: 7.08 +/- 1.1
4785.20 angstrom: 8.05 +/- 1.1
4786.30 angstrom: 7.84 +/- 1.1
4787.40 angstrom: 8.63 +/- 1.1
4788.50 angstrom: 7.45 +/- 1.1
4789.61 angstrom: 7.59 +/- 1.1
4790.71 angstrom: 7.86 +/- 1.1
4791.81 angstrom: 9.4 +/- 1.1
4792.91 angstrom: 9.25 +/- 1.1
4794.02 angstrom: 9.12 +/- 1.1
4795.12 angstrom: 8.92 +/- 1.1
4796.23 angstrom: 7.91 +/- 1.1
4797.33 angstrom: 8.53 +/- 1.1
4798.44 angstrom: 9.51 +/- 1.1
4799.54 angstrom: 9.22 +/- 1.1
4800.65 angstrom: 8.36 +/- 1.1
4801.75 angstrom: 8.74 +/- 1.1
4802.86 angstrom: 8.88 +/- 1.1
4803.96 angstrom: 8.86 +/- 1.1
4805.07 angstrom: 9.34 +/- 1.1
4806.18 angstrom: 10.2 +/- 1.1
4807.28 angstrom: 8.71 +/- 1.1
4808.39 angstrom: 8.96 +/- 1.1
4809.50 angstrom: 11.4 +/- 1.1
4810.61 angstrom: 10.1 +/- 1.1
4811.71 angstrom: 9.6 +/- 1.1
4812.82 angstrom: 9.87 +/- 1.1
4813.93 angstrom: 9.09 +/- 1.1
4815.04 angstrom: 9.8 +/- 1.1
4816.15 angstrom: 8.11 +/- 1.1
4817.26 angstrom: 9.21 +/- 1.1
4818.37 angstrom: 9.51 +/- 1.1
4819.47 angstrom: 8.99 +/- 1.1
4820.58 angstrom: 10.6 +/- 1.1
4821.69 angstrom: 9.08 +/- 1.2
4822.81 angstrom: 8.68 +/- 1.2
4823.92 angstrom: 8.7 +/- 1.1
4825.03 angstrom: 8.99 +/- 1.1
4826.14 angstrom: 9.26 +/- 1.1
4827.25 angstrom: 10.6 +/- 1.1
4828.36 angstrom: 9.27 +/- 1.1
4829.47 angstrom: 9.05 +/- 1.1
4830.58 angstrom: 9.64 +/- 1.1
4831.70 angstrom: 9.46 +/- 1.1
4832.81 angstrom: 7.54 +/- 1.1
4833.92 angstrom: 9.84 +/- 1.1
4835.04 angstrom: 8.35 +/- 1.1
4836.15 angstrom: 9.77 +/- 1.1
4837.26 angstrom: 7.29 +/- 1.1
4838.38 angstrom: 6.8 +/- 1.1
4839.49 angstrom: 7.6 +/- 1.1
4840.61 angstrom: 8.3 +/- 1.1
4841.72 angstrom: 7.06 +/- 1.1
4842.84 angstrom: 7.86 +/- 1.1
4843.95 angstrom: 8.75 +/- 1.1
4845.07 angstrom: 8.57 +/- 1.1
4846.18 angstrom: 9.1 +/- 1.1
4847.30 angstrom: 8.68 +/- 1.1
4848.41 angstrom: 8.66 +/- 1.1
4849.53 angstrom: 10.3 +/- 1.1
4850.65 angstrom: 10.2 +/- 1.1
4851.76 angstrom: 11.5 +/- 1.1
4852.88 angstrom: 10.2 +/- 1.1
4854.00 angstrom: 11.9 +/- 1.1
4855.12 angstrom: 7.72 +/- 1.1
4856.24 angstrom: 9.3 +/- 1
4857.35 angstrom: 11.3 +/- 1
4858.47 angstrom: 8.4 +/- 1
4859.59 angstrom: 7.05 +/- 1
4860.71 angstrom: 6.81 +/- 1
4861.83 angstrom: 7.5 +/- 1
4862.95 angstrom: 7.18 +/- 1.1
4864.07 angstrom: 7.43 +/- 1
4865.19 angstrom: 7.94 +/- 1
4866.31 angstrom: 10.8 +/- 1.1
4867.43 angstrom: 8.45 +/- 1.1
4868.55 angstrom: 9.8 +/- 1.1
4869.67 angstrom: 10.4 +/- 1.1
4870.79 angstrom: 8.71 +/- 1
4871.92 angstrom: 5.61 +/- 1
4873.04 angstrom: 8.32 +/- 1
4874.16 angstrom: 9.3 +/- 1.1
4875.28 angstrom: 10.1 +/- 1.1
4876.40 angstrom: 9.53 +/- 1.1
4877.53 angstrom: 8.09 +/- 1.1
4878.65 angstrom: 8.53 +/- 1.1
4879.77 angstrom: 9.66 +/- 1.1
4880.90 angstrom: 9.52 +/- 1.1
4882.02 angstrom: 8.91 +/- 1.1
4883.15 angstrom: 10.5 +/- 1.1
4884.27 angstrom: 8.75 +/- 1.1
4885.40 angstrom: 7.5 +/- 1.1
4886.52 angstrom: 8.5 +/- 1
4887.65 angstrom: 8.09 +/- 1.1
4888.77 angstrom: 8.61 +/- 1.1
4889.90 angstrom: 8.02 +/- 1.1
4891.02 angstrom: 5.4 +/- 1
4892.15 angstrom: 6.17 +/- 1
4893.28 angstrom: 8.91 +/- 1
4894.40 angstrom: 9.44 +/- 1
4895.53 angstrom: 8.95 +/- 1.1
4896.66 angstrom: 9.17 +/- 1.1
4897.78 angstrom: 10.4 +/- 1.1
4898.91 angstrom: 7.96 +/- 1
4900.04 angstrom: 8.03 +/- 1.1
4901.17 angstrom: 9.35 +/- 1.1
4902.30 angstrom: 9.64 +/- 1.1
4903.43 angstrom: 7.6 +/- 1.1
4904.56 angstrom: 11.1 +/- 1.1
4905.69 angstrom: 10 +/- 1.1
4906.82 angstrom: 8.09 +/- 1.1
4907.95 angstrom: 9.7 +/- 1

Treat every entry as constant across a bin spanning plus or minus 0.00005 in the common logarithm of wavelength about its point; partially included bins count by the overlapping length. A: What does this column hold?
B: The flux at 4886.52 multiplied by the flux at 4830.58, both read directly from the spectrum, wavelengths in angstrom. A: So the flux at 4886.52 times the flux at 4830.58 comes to 81.9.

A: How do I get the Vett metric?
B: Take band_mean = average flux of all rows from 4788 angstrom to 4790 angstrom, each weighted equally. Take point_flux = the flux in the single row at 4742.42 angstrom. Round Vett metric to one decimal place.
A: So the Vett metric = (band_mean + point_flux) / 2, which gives 7.6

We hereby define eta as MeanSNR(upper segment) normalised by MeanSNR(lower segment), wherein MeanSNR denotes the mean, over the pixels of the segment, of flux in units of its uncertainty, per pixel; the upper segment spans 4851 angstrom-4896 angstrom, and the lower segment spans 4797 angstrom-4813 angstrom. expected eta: 0.97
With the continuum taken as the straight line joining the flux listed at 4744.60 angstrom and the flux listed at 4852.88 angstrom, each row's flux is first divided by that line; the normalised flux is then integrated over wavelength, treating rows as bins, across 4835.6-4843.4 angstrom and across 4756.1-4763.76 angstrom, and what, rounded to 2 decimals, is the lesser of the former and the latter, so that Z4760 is 6.02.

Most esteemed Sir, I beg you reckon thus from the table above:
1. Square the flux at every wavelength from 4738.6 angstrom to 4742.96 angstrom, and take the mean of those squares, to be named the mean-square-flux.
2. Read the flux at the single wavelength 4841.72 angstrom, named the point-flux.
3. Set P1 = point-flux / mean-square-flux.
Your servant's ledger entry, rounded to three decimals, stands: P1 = 0.085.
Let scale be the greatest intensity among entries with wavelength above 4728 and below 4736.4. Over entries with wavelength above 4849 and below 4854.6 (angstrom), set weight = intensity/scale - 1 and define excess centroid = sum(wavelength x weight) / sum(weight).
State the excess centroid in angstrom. 4852.4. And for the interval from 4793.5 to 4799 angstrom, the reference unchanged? 4796.1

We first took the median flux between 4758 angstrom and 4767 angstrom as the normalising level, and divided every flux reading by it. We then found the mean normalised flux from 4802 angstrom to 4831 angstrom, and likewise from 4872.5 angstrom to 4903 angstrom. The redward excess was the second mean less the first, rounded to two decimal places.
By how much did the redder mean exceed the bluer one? -0.08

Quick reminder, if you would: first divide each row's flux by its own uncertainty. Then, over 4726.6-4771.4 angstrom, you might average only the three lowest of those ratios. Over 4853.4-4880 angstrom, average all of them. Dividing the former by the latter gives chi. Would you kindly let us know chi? 0.711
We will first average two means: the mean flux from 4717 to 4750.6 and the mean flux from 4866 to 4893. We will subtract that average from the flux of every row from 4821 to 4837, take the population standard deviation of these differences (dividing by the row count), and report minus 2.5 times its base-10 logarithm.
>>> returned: 0.4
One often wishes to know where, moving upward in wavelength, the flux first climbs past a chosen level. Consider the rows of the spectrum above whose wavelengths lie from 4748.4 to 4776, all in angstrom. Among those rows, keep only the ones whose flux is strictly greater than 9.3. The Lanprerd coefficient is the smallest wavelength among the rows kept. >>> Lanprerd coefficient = 4748.97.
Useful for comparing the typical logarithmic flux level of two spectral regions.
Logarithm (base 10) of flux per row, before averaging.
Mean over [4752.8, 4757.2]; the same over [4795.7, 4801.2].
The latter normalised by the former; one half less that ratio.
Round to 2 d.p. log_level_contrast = -0.49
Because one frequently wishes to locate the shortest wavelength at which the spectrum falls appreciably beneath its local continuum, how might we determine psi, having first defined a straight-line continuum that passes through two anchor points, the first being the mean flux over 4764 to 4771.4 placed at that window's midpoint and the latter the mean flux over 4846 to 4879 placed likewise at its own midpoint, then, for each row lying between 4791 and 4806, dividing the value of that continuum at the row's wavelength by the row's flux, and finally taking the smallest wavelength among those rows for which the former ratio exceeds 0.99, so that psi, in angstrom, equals 4794.02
